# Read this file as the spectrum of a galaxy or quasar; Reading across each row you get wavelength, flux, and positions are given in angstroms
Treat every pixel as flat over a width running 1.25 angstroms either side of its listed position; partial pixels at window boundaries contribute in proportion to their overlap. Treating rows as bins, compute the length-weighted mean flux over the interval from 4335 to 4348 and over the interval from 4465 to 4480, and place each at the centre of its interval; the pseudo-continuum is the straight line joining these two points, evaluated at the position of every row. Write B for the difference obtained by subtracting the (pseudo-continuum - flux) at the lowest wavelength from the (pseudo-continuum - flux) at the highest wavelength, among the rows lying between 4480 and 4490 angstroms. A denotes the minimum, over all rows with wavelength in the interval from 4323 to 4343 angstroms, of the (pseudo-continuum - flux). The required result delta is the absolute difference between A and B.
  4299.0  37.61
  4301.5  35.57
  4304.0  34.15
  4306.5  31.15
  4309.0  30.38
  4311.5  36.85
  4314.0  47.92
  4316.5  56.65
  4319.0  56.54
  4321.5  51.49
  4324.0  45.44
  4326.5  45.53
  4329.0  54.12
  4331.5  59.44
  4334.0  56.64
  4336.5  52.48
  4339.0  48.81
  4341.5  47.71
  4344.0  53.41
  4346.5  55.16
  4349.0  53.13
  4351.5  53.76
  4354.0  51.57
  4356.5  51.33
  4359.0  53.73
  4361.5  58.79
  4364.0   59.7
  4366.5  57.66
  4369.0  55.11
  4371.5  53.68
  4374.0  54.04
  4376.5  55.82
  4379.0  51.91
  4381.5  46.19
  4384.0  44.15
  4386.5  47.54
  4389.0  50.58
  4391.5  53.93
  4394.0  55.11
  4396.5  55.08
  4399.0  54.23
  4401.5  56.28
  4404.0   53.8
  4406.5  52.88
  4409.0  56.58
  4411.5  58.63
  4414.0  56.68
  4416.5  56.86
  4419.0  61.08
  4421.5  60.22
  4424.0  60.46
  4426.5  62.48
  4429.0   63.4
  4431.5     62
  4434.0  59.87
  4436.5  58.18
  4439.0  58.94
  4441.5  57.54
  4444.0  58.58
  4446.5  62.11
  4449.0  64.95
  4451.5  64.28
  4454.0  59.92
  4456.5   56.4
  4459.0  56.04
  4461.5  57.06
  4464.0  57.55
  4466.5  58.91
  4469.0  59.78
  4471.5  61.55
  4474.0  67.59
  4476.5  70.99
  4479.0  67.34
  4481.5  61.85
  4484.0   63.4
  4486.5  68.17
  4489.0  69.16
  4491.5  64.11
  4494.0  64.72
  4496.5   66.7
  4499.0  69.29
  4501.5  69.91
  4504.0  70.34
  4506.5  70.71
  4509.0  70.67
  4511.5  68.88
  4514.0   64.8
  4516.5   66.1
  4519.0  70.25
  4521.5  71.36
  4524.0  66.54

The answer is 2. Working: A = -8.8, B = -7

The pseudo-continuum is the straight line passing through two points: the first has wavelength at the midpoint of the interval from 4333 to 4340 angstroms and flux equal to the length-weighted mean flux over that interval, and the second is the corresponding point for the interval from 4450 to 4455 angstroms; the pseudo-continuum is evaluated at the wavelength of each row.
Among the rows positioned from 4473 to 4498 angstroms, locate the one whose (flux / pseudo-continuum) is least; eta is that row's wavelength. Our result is 4481.5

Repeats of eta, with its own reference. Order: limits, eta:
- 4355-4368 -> 4356.5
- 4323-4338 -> 4326.5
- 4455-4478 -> 4459.0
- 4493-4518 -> 4514.0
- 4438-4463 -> 4459.0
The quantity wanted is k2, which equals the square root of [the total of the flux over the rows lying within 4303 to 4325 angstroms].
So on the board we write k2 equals 19.8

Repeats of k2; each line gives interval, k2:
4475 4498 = 24.4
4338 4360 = 21.6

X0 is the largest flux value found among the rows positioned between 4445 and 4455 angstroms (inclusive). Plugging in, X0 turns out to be 64.95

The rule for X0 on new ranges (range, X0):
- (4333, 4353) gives 56.64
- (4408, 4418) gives 58.63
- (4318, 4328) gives 56.54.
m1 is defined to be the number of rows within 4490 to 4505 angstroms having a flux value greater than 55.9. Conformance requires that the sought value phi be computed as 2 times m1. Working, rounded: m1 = 6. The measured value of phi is 12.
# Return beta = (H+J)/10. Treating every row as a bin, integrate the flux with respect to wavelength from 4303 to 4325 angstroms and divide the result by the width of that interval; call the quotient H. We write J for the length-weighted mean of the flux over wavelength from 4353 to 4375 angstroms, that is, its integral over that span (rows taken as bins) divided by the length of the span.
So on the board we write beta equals 9.9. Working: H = 43.5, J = 55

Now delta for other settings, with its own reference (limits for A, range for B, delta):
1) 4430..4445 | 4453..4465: 5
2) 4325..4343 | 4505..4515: 15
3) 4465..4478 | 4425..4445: 12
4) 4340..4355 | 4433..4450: 1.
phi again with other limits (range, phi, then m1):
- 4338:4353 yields 0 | 0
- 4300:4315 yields 0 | 0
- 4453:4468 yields 12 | 6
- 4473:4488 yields 12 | 6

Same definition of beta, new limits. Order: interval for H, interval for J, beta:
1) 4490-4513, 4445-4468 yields 12.8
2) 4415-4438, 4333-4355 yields 11.3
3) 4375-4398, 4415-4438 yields 11.2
